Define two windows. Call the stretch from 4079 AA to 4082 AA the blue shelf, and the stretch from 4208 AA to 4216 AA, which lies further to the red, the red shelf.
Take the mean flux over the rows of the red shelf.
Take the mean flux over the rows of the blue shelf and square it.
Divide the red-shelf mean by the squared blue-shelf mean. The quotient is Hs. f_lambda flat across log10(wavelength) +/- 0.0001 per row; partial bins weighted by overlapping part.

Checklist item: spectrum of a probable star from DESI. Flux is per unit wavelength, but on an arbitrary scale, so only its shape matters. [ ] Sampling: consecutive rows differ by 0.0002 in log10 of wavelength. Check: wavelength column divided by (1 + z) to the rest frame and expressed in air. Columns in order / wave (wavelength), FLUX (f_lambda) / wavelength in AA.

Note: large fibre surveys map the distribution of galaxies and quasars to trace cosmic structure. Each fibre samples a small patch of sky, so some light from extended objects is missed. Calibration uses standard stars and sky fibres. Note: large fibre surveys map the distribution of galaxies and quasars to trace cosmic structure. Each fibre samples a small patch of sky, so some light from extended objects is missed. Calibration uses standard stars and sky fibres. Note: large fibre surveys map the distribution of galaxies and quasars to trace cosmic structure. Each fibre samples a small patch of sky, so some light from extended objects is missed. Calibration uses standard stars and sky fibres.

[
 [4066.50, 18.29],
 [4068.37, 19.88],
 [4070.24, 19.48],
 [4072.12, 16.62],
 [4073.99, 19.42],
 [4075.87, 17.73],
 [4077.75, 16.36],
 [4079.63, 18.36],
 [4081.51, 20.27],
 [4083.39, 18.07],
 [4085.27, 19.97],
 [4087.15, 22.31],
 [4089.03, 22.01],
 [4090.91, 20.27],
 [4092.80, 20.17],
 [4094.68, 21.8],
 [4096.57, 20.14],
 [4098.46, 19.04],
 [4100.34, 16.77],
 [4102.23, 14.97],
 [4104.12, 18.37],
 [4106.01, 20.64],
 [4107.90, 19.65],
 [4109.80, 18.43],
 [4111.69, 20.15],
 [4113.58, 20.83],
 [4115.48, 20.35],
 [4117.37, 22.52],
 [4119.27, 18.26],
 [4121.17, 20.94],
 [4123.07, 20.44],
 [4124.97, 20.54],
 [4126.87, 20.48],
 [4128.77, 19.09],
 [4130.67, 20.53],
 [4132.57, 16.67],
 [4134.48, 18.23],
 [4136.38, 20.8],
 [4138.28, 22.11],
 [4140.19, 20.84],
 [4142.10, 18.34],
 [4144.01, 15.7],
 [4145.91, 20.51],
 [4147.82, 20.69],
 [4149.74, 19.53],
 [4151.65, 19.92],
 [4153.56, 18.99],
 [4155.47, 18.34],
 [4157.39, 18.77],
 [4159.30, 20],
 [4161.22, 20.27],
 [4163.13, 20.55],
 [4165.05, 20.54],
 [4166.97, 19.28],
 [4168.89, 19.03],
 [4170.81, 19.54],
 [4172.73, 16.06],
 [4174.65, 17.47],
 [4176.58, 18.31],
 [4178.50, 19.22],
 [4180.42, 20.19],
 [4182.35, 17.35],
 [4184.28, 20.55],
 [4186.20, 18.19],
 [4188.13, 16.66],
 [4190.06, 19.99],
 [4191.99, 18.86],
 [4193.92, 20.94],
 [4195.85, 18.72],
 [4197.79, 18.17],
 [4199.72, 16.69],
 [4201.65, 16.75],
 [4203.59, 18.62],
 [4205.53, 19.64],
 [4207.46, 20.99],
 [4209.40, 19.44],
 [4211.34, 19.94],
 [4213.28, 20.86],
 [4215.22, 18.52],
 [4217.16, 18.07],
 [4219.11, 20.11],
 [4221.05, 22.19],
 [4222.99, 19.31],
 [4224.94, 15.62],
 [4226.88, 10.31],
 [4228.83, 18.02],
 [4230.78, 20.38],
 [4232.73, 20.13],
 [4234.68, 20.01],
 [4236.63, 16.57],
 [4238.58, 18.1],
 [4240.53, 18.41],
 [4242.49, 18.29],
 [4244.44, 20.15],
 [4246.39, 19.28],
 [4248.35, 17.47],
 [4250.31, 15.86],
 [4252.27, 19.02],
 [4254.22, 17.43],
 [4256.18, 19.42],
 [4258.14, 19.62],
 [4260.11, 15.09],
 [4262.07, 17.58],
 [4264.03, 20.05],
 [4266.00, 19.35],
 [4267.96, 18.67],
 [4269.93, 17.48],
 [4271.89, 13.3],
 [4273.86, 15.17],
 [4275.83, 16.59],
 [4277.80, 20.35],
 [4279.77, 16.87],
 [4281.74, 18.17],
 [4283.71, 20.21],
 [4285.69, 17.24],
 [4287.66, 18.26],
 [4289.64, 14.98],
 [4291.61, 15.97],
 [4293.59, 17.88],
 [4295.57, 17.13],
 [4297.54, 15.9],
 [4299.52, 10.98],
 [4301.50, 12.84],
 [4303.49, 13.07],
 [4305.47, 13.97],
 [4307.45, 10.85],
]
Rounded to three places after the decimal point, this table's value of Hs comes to 0.053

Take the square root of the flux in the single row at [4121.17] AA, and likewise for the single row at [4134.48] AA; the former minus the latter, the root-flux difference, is 0.31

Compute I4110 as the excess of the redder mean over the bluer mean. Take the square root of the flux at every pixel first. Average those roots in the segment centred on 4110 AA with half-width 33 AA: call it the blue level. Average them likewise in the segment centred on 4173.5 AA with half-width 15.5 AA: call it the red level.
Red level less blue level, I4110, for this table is -0.08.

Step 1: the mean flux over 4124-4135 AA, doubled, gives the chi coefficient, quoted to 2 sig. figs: 39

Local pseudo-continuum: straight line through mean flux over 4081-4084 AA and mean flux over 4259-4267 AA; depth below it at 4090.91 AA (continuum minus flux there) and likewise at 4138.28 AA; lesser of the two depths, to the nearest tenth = -3.3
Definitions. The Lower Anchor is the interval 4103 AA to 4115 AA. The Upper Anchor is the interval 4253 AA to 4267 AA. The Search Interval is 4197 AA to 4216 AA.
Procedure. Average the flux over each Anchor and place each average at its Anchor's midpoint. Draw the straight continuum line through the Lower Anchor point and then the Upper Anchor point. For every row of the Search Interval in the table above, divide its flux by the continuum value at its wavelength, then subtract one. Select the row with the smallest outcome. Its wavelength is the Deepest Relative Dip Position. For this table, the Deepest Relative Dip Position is 4199.72 AA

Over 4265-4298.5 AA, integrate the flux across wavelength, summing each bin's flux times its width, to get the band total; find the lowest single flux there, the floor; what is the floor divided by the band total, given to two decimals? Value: 0.02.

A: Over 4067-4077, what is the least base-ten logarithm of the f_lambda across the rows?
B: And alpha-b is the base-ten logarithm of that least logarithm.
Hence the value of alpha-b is 0.087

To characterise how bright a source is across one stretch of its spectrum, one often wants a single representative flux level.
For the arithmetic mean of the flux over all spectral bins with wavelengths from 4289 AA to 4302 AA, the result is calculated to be 15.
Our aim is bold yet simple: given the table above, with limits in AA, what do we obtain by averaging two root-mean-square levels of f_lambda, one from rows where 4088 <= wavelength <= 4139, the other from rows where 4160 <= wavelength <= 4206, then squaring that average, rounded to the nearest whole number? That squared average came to 375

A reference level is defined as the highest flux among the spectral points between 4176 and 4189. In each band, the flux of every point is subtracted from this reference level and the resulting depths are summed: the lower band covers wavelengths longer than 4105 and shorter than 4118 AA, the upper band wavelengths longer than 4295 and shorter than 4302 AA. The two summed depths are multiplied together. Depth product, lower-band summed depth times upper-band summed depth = 32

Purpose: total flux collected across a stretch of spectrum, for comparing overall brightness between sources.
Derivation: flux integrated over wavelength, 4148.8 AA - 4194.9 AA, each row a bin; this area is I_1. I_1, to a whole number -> 881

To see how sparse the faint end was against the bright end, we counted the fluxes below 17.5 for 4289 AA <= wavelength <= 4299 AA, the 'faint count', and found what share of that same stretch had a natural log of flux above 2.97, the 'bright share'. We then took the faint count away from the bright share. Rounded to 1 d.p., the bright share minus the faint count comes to -4.0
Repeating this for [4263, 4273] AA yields -1.8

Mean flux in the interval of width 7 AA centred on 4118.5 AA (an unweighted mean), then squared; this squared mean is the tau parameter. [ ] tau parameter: 421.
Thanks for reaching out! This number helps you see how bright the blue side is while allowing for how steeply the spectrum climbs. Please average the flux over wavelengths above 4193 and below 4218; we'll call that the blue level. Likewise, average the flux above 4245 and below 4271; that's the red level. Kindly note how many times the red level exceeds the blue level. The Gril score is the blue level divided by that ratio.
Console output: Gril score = 19.9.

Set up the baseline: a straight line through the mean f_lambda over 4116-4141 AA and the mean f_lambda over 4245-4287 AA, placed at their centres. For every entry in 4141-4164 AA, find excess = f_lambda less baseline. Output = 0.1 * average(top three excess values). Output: 0.087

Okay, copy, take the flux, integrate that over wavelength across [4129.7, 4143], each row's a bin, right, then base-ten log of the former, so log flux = 2.42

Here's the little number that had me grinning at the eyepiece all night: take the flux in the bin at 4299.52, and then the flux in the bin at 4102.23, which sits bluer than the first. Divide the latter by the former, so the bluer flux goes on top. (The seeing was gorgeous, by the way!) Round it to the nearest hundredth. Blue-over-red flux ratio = 1.36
